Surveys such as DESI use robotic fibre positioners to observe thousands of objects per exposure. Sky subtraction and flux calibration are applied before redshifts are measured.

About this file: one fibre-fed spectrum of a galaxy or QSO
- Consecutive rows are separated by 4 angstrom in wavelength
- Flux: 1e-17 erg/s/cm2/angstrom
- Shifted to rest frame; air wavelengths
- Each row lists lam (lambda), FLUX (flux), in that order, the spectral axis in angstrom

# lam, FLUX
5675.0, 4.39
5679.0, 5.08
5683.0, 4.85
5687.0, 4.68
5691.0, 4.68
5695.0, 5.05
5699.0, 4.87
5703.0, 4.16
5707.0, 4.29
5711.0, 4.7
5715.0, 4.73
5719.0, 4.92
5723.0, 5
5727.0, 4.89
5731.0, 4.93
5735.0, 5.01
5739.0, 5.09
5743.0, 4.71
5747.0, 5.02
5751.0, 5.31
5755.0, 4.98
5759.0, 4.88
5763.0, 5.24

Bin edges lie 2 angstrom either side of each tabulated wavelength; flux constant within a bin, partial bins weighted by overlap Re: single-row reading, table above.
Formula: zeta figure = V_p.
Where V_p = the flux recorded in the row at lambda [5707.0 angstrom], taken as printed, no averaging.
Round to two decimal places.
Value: 4.29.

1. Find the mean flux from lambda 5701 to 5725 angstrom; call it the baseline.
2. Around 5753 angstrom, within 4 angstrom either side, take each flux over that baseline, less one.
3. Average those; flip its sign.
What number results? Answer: -0.11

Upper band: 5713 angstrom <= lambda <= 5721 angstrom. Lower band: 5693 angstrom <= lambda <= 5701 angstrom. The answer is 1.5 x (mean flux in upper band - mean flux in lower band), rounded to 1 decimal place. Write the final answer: -0.2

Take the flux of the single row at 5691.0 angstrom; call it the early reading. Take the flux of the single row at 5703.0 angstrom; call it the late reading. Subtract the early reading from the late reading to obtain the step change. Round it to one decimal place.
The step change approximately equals -0.5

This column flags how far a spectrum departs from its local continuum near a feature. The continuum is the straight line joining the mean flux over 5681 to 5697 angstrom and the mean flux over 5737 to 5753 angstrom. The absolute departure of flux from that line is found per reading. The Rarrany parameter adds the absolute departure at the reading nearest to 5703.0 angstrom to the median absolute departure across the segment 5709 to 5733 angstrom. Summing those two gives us 0.77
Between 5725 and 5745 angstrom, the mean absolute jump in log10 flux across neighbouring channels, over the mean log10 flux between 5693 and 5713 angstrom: 0.019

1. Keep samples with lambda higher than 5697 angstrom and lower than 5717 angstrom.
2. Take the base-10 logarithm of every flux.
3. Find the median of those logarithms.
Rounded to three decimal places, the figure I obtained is 0.672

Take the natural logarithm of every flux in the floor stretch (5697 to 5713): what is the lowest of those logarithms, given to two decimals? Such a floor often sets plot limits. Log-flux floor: 1.43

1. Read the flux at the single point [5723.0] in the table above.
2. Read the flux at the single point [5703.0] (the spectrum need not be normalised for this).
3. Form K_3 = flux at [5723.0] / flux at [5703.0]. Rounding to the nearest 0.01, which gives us 1.20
